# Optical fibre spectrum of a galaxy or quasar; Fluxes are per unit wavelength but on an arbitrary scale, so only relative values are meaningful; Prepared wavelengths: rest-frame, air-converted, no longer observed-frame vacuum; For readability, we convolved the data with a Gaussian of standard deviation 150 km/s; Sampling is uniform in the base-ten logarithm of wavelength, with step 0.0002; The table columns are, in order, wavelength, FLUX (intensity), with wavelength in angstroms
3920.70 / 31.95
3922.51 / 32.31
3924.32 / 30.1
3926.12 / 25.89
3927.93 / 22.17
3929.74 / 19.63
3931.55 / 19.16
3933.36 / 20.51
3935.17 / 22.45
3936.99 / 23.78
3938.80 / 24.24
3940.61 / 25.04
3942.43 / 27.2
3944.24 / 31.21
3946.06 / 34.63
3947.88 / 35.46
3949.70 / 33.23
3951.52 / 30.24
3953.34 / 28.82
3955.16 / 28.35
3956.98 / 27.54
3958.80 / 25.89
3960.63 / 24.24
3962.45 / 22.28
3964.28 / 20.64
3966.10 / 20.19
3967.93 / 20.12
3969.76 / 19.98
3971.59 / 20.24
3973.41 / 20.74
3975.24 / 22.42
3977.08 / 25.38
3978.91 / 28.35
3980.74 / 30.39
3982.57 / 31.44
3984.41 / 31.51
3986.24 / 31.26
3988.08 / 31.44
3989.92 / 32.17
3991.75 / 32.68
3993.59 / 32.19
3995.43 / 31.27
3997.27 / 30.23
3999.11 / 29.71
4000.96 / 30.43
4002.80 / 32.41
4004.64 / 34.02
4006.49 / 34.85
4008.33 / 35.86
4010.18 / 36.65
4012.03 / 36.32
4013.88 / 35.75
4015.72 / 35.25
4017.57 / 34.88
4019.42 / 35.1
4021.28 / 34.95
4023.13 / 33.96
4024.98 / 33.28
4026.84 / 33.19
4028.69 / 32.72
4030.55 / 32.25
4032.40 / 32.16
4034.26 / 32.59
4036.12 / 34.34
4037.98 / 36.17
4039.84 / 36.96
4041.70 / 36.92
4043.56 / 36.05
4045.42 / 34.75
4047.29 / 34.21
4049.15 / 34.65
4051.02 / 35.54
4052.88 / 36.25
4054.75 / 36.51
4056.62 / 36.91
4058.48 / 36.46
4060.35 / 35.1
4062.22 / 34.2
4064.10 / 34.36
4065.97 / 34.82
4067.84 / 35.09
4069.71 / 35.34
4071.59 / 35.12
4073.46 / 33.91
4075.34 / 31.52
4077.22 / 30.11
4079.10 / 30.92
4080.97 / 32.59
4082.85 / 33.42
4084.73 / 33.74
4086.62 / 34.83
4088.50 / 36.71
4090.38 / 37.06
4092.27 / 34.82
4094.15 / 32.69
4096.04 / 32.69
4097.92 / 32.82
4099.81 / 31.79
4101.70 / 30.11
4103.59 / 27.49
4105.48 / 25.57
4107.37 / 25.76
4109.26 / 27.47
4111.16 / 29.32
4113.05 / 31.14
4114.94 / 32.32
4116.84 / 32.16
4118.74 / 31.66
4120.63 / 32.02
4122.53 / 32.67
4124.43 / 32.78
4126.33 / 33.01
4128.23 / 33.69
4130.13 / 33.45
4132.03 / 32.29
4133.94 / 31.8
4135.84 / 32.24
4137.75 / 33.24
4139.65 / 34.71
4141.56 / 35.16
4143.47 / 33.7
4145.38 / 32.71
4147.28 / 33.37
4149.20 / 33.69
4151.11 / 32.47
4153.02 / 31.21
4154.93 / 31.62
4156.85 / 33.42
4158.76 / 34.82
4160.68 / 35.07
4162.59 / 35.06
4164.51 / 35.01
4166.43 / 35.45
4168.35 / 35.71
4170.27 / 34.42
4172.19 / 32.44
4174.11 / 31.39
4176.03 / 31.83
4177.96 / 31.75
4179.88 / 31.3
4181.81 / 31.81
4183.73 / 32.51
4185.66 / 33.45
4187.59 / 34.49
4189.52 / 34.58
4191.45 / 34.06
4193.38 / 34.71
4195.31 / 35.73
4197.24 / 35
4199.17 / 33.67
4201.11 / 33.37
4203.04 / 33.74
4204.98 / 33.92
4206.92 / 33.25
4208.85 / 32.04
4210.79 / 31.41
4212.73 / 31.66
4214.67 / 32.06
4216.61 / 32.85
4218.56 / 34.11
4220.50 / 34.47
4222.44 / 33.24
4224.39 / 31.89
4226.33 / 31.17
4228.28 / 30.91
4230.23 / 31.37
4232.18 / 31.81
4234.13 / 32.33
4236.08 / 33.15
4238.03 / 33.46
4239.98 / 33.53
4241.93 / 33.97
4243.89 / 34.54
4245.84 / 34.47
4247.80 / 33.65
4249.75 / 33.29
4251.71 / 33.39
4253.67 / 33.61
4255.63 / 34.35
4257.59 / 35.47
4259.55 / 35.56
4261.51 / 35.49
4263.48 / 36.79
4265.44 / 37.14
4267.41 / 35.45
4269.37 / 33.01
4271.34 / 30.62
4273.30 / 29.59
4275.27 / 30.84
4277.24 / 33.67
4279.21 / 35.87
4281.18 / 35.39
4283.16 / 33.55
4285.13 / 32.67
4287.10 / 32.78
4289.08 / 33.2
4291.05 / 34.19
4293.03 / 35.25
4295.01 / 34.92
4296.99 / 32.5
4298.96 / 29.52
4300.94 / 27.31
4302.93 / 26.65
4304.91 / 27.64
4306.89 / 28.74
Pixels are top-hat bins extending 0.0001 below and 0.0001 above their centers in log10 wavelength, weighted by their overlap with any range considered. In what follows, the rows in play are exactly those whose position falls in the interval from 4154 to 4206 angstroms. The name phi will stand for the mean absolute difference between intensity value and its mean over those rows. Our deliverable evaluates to 1.2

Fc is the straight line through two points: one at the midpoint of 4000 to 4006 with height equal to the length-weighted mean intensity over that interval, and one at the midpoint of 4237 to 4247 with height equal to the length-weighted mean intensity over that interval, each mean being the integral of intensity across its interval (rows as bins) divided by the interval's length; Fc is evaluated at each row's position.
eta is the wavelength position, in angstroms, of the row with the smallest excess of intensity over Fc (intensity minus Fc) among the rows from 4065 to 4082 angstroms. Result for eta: 4077.22 angstroms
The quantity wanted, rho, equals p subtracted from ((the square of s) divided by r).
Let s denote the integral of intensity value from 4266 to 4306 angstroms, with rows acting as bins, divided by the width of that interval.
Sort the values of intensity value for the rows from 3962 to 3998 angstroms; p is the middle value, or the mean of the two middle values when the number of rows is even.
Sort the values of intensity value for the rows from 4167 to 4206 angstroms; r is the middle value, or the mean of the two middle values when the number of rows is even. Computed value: 2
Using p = 29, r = 33.7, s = 32.3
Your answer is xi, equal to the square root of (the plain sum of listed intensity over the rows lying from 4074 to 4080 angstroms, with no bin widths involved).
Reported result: 9.62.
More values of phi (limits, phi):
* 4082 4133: 2.0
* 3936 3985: 4.1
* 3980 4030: 1.8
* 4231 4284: 1.4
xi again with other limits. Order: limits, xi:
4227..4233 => 9.70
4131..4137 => 9.81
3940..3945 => 9.14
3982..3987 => 9.71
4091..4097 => 10.01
